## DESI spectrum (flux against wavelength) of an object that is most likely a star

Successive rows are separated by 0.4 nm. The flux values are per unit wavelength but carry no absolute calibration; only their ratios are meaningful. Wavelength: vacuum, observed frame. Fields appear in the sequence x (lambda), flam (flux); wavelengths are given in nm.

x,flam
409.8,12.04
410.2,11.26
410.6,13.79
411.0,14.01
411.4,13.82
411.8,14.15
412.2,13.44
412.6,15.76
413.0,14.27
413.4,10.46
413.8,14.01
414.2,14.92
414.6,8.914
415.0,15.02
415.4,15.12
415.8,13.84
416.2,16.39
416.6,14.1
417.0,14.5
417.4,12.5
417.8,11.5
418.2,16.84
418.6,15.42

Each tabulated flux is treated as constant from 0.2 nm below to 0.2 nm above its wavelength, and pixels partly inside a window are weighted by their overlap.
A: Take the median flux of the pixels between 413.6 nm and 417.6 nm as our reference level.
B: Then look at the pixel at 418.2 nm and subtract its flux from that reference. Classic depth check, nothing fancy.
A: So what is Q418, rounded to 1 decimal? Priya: -2.5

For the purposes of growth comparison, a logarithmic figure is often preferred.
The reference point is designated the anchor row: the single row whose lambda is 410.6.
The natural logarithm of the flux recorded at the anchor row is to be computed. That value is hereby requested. 2.624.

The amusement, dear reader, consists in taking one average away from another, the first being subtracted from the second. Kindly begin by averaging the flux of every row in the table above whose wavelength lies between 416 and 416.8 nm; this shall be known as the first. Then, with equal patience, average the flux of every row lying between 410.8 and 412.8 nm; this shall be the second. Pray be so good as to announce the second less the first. -1.0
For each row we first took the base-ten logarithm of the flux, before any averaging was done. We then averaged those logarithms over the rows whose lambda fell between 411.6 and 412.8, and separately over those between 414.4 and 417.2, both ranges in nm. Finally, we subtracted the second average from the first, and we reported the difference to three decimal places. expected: 0.020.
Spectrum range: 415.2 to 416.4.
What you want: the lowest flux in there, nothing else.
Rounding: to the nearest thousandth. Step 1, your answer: 13.840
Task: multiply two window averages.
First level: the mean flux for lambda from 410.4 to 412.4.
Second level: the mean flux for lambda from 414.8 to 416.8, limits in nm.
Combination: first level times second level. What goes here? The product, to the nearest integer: 206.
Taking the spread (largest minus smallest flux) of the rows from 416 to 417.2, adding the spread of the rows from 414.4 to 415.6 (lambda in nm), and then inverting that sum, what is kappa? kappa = 0.12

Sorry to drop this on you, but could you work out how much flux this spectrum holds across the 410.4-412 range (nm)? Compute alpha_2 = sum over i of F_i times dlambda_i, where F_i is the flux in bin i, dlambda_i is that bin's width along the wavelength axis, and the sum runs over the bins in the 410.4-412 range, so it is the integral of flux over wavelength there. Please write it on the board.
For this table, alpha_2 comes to 22.3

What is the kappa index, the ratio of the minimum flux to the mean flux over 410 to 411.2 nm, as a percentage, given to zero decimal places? 86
